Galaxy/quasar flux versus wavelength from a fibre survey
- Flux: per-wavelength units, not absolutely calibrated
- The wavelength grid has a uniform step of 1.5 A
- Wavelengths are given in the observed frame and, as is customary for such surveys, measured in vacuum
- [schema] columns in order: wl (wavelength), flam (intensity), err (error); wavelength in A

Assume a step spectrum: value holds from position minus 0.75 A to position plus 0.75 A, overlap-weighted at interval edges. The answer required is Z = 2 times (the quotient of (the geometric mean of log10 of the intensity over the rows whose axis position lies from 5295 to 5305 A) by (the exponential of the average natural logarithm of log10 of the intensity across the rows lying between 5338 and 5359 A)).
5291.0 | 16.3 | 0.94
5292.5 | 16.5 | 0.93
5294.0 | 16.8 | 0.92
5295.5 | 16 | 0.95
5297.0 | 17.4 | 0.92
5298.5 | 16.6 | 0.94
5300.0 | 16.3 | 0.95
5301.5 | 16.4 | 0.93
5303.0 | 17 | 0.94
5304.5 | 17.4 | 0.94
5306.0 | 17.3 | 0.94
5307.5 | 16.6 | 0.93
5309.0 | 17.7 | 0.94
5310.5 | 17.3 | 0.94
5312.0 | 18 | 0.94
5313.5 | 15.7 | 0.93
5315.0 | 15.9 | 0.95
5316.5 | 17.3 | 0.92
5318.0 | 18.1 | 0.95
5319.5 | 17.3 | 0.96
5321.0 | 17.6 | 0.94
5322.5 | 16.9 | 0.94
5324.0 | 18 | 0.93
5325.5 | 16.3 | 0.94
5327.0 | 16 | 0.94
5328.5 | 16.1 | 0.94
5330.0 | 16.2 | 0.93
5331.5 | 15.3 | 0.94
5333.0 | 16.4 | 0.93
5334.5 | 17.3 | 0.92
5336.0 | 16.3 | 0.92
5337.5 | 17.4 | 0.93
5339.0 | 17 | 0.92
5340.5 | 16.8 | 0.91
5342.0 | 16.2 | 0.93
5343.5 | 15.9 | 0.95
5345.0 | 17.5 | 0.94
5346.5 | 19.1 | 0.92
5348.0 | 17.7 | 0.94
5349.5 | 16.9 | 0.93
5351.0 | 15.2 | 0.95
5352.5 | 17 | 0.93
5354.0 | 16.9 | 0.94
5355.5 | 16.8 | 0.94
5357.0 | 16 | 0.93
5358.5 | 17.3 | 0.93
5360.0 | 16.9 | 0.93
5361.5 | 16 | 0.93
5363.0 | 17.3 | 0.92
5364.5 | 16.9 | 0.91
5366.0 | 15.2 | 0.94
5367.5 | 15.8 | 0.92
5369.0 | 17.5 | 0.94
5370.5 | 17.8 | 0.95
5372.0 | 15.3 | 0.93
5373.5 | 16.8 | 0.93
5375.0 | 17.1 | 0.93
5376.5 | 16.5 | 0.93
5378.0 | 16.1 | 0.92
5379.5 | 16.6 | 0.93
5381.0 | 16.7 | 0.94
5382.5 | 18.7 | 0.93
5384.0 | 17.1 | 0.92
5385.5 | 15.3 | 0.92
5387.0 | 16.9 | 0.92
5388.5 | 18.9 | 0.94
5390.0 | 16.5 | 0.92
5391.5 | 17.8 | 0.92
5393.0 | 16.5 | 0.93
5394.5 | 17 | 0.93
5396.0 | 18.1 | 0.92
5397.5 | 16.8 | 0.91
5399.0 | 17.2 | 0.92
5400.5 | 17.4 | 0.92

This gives 1.99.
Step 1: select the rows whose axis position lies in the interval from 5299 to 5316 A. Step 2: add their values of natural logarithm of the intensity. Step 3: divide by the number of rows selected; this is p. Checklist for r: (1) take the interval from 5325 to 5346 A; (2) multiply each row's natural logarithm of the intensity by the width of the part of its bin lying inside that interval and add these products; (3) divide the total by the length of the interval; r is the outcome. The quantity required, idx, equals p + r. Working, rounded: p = 2.82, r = 2.80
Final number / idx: 5.63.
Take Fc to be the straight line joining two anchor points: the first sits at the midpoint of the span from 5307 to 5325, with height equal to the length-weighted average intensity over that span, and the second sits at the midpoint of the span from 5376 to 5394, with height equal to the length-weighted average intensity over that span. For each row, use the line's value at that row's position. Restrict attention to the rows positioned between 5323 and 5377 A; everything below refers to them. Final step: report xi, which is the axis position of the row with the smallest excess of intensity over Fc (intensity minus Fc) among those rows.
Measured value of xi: 5351.0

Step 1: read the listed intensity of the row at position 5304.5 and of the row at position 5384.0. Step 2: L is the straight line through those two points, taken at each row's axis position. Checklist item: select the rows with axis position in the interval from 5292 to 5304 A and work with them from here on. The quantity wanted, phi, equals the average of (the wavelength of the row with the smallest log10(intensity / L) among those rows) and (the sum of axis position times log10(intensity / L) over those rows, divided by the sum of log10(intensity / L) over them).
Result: 5296.5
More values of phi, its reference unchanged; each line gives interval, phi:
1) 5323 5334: 5330.7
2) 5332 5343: 5339.9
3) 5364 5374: 5367.2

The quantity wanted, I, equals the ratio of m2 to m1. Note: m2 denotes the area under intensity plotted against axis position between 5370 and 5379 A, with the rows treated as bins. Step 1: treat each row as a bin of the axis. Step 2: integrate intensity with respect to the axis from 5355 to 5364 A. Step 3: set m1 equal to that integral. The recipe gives 0.99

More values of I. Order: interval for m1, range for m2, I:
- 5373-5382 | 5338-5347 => 1.02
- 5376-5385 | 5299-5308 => 1.00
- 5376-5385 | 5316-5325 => 1.03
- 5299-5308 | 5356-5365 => 0.99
